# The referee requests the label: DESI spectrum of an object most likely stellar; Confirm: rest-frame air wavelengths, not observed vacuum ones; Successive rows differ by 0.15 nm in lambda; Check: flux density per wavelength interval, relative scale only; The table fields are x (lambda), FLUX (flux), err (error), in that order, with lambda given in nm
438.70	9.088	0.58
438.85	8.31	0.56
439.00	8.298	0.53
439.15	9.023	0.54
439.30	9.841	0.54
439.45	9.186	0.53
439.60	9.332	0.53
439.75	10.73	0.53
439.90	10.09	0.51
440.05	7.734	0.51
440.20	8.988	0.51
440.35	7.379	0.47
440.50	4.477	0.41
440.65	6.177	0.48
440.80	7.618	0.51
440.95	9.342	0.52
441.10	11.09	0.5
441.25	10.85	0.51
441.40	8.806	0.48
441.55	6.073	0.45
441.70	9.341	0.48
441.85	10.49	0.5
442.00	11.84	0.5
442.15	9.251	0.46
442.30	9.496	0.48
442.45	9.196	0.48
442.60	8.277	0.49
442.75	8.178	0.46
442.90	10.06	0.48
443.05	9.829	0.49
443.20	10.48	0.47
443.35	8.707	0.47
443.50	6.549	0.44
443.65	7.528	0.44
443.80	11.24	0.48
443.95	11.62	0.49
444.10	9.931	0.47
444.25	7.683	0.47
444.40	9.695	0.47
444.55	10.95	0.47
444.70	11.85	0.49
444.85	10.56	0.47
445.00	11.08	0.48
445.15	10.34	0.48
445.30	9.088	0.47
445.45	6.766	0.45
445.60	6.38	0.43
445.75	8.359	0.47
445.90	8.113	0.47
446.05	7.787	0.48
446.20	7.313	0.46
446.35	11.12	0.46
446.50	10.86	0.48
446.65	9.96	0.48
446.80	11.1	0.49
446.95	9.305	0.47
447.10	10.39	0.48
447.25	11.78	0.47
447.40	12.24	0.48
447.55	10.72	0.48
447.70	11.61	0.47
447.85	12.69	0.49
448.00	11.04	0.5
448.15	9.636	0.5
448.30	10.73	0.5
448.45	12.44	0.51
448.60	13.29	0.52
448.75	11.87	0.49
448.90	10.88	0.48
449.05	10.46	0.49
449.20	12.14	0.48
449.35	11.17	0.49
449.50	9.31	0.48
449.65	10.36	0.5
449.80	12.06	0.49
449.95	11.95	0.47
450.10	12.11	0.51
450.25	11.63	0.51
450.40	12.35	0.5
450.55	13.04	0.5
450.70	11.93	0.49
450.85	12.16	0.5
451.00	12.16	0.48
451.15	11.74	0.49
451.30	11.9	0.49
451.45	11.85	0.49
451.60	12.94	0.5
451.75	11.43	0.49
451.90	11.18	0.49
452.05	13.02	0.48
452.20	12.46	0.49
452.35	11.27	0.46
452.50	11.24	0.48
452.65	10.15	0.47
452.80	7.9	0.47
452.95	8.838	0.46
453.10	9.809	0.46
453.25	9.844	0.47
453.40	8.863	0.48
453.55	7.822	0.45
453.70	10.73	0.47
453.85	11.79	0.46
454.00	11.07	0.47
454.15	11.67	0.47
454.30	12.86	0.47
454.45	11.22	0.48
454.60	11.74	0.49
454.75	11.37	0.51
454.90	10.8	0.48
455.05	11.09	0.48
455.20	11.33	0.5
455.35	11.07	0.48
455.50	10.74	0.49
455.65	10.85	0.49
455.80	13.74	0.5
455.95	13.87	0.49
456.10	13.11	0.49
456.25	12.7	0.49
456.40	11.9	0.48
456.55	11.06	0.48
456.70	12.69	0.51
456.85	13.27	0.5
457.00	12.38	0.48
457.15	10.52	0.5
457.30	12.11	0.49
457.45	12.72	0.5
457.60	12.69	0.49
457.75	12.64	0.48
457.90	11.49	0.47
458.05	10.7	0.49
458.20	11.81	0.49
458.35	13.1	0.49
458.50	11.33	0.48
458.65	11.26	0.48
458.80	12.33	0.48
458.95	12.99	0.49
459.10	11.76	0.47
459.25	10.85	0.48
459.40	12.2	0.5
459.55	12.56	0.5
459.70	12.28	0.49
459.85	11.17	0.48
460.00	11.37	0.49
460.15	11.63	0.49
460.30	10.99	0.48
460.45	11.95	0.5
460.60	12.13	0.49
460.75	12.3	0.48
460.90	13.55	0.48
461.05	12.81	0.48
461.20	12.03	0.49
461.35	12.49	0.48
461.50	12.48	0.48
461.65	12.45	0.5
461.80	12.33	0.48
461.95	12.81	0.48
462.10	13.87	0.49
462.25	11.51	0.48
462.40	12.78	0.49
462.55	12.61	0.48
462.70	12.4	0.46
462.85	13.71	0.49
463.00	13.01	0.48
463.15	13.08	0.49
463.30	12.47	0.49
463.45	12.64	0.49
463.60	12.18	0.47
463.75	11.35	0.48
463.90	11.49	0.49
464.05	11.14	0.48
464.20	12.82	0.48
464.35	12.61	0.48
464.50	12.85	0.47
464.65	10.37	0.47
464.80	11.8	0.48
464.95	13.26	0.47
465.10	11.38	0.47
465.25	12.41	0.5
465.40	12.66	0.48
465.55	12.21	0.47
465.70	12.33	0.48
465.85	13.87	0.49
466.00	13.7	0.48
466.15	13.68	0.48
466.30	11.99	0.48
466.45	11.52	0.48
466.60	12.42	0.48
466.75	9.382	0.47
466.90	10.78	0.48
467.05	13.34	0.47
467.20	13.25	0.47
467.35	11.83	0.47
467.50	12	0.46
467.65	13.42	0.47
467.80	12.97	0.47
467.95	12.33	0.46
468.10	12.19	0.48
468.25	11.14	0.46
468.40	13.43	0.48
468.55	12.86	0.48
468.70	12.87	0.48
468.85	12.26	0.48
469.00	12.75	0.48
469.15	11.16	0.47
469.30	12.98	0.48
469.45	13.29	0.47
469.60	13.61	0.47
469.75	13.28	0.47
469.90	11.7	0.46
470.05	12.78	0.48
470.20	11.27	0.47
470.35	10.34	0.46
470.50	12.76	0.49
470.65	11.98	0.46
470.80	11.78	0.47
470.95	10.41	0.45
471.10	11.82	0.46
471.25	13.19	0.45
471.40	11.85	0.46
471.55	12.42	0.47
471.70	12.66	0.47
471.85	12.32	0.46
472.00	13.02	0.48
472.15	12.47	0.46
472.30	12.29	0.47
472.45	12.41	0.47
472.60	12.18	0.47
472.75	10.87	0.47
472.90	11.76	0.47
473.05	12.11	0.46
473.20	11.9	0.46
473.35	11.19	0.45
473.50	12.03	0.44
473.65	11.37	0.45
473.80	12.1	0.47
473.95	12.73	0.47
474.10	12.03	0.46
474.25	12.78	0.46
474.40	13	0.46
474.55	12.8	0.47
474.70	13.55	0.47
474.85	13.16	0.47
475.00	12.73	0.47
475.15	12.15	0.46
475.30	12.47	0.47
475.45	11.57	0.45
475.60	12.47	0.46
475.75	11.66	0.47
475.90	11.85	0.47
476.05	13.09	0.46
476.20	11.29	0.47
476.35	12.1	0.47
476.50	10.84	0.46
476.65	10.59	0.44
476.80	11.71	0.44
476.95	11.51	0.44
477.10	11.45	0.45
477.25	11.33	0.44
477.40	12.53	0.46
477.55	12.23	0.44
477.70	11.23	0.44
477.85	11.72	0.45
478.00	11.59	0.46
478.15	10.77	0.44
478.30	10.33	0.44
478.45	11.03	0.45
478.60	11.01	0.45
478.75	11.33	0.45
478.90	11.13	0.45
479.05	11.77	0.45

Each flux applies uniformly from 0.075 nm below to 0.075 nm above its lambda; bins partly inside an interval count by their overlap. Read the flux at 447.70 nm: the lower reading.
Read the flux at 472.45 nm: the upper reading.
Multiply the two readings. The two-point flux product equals 144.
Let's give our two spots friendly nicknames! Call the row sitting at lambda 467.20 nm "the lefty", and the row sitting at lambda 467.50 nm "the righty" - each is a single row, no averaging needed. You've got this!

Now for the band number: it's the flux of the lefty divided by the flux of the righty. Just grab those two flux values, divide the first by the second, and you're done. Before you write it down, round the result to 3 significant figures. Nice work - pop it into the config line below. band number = 1.10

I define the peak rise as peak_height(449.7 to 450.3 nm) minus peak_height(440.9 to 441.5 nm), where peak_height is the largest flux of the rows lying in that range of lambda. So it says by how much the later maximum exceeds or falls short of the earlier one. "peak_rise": 1.0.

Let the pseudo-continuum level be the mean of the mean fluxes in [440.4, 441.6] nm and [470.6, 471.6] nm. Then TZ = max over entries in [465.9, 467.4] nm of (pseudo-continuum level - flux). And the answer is 0.6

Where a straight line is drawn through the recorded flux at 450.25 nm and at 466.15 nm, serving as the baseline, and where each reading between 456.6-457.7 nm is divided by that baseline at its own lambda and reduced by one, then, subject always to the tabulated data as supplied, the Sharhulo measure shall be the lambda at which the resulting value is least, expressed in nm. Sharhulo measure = 457.15 nm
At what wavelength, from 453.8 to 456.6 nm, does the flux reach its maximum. 455.95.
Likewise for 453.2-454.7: 454.30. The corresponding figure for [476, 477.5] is 476.05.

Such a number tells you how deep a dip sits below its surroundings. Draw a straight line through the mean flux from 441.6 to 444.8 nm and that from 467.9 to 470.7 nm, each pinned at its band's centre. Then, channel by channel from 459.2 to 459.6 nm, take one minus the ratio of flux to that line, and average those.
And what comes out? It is -0.05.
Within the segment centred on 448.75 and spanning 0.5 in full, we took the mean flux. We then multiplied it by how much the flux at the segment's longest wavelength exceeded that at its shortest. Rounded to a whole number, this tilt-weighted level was -29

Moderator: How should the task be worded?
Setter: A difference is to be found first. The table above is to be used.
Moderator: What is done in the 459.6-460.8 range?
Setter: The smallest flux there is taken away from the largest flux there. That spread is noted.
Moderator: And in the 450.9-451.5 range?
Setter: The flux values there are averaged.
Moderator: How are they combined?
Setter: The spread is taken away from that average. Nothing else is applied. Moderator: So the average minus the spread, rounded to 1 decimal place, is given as 10.6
